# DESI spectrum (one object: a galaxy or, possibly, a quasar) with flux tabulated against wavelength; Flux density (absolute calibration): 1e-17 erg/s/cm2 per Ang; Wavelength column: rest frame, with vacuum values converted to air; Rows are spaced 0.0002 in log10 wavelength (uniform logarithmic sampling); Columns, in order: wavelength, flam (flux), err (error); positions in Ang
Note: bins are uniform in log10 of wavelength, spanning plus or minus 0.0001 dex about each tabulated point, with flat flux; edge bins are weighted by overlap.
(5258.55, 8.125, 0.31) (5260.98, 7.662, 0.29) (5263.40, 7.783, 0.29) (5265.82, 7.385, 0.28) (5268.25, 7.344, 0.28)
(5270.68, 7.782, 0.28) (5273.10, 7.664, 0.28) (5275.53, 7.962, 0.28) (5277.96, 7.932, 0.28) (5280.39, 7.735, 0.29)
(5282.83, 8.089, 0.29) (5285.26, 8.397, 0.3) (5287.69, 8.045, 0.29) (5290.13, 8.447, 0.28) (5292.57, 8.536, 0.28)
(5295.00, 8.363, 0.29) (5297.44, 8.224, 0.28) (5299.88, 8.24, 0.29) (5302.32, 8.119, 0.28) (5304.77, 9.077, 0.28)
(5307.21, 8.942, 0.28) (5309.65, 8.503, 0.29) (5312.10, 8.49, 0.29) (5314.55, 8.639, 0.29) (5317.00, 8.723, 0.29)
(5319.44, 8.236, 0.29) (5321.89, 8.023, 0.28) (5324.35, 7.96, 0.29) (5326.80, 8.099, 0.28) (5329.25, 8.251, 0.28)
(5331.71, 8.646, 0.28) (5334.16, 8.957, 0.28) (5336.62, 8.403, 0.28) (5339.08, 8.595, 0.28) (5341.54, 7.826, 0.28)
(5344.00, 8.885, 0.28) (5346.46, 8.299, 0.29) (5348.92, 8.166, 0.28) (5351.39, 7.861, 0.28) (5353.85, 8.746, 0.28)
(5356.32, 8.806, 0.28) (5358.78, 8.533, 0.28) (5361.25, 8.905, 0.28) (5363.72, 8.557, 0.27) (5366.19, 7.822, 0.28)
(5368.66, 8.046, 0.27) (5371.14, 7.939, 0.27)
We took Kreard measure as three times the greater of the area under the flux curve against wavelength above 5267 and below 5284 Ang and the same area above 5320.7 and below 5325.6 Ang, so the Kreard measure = 397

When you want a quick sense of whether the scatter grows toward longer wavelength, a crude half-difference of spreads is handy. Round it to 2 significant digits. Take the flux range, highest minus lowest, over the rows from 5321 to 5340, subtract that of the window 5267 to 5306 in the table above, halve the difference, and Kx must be -0.37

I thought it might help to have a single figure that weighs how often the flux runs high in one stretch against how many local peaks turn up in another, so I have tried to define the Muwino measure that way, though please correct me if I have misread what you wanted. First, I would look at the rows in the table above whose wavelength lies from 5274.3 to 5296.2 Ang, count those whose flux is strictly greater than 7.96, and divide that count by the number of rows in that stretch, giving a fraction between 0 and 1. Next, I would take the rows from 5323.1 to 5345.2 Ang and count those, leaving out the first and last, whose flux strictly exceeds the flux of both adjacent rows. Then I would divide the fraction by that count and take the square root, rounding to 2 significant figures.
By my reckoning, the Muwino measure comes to 0.62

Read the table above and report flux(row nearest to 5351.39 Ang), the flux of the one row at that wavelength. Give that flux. 7.861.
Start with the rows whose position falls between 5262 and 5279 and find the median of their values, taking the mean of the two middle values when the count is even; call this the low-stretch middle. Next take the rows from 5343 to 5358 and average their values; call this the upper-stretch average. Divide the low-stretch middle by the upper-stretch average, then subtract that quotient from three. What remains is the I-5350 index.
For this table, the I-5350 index 2.08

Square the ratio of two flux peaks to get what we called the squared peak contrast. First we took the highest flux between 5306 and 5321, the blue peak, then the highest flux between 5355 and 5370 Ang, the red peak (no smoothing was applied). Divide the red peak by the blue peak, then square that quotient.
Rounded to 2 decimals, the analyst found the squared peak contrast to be 0.99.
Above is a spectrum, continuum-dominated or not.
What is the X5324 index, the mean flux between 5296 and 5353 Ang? 8.40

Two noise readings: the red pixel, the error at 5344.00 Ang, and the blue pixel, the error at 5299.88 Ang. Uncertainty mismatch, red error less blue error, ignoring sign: 0.010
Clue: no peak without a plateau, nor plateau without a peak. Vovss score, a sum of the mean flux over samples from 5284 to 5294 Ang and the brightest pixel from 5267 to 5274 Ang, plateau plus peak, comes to 16.1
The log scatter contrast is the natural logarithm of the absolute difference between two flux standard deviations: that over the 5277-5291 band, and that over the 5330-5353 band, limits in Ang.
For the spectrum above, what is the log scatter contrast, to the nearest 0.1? -2.0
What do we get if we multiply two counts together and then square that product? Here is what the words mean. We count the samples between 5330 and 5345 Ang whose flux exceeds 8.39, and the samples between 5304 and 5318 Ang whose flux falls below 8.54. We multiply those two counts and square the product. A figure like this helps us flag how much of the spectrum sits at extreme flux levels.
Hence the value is 100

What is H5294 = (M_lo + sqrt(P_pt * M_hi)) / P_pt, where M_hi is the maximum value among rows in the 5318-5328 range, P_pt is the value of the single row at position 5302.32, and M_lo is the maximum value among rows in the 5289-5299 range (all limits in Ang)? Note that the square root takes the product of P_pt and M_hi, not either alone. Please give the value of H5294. 2.06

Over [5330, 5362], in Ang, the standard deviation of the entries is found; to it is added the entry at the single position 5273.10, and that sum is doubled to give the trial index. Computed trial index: 16.1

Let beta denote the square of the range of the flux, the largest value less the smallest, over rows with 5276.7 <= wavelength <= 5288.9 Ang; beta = 0.44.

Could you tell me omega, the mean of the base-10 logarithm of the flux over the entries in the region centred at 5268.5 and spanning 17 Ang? 0.884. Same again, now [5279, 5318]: 0.924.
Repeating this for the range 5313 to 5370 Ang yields 0.923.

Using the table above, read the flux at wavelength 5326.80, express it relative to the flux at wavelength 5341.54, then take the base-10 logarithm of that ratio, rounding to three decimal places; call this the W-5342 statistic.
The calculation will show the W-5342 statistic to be 0.015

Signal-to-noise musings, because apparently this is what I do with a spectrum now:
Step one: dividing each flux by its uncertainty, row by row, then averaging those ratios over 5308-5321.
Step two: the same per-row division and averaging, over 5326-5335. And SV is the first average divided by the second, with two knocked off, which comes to -1.03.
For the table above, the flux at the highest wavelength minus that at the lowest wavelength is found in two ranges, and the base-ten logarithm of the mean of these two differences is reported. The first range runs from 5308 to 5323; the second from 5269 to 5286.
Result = -1.2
